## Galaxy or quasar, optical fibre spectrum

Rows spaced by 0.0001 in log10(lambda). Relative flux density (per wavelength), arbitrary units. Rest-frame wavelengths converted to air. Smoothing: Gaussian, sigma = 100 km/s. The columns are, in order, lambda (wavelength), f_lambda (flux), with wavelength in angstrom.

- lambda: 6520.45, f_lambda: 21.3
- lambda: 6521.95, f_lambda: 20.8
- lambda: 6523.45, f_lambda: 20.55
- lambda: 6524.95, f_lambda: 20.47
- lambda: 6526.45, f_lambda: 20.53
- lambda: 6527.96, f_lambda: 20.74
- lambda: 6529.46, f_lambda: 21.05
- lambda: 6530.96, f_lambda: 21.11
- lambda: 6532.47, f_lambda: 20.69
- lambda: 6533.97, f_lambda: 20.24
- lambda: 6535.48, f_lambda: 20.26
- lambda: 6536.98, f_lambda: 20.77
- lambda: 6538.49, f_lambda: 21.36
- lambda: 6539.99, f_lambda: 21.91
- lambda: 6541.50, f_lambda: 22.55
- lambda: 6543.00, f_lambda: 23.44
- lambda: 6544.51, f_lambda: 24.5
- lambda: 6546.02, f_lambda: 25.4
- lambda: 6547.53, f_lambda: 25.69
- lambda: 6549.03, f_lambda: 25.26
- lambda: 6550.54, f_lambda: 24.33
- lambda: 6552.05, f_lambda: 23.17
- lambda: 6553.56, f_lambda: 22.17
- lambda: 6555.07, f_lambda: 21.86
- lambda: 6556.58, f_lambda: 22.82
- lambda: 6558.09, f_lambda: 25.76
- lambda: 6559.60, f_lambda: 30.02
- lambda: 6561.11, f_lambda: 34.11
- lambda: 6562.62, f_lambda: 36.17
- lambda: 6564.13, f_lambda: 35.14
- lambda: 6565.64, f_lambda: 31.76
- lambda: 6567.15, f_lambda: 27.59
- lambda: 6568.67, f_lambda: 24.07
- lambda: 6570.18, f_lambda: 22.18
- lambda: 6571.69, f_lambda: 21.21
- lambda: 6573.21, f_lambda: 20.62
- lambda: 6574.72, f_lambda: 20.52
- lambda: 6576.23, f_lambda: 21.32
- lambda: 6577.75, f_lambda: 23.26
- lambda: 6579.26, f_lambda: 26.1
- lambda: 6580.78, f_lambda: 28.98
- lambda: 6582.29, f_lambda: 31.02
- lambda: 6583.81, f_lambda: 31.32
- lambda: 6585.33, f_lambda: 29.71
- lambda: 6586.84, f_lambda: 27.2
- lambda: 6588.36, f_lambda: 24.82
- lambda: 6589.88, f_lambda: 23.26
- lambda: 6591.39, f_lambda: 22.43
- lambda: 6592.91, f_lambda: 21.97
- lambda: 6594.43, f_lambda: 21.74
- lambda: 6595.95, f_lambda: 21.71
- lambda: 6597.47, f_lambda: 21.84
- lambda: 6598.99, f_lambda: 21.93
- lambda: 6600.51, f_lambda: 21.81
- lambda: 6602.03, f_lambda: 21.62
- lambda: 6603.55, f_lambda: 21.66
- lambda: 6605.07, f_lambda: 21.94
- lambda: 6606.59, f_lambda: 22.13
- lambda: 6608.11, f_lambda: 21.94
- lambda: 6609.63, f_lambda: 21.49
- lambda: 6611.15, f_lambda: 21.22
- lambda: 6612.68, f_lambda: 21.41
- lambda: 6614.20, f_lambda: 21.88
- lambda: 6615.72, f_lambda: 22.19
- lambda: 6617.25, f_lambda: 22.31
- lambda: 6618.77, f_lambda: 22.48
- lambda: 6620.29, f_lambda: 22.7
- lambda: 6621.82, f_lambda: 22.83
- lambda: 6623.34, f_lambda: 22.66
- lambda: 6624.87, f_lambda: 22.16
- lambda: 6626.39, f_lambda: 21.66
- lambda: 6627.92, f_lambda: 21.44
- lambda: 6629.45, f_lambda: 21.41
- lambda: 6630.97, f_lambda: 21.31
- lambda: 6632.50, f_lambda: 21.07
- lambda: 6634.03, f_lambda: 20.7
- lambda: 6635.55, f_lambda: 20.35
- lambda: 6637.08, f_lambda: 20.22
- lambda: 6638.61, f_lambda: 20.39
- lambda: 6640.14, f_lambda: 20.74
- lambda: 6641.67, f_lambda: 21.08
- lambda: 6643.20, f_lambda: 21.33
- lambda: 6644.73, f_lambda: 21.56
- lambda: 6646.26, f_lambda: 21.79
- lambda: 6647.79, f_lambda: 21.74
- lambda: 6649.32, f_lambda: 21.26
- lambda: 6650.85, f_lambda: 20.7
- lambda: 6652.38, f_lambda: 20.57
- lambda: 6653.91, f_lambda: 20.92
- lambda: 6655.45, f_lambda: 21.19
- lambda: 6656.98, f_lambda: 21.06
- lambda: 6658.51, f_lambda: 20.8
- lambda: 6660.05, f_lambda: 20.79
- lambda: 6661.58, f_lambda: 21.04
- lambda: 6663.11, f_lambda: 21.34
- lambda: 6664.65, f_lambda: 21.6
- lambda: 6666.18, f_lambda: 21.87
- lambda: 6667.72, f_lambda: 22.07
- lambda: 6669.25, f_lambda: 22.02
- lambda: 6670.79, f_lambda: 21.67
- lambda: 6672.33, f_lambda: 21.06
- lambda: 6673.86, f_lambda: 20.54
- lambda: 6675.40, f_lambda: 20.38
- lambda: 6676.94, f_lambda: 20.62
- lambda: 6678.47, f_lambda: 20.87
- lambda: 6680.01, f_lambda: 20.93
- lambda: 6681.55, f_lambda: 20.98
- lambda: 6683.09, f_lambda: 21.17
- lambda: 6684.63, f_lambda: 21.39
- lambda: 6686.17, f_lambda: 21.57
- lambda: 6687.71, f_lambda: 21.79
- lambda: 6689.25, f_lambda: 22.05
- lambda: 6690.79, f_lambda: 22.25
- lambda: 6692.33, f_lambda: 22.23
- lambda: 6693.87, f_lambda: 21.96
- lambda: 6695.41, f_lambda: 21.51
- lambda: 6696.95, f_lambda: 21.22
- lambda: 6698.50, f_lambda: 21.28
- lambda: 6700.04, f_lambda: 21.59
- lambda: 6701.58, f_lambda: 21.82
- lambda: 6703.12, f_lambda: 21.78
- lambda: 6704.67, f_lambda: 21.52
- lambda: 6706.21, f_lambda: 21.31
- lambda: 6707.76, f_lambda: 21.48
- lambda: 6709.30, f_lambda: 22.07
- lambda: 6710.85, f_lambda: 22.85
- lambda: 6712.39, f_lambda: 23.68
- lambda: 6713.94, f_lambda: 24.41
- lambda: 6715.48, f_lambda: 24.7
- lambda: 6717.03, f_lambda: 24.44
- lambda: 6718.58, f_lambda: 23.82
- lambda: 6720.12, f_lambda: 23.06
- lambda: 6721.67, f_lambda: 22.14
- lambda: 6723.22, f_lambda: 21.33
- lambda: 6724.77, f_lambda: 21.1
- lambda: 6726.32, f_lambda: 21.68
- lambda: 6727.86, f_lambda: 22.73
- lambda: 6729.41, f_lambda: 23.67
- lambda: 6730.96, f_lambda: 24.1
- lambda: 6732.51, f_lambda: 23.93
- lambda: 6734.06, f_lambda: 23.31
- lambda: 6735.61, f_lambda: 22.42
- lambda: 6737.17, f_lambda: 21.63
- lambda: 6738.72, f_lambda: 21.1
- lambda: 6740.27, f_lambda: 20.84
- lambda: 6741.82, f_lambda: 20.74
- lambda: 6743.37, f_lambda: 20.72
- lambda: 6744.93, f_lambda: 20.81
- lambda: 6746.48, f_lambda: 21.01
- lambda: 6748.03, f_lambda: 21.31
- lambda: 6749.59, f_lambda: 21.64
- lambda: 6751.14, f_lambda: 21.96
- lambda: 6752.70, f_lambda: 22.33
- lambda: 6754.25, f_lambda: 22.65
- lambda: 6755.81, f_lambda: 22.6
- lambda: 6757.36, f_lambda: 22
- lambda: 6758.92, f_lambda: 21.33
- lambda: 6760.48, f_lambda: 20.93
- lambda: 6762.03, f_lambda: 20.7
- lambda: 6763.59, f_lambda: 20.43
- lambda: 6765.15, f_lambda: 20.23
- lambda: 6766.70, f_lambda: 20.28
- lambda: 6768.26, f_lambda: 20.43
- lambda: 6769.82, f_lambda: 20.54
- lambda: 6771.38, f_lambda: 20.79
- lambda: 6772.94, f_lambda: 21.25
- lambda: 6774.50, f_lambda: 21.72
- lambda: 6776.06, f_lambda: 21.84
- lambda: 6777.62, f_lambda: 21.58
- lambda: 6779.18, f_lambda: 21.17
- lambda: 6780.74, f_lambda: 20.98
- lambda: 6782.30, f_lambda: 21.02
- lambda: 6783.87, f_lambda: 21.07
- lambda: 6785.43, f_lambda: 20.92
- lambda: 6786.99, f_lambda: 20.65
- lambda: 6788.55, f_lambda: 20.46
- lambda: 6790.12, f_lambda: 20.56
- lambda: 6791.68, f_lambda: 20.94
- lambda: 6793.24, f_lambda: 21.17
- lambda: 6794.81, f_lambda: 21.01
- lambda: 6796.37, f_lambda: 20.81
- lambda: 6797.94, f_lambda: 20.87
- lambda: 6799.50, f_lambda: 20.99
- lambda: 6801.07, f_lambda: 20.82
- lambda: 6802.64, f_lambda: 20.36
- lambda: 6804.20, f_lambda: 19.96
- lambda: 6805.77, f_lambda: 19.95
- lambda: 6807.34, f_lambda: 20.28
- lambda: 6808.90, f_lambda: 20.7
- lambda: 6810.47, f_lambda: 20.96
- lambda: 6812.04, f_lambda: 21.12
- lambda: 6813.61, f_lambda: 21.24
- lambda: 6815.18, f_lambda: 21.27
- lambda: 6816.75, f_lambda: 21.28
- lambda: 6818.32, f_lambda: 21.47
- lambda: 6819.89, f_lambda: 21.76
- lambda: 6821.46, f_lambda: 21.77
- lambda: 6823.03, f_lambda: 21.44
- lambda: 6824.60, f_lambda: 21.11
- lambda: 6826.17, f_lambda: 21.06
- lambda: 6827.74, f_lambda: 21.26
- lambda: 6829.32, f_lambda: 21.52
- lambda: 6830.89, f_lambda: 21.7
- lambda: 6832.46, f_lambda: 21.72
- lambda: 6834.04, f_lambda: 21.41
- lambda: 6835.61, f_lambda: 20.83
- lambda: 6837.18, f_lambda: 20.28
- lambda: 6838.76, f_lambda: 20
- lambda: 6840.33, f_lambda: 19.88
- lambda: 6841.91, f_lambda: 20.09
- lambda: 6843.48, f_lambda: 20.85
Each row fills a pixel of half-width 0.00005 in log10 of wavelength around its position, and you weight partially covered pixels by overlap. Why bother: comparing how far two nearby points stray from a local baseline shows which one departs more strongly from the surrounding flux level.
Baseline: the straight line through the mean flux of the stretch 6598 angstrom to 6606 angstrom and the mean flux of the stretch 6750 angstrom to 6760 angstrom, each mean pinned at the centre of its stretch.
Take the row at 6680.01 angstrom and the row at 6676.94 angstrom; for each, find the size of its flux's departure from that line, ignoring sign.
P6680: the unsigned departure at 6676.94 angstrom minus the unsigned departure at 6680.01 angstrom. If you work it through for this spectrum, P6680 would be 0.30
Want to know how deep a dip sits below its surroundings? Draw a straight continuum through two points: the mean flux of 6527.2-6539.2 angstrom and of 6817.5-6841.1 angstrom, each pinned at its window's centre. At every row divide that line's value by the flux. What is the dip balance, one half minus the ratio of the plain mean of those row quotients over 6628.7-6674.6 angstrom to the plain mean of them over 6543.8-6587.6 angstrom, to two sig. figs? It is -0.72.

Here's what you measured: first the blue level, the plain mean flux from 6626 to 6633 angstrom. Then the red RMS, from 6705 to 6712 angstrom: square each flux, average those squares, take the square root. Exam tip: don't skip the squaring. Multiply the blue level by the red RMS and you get 469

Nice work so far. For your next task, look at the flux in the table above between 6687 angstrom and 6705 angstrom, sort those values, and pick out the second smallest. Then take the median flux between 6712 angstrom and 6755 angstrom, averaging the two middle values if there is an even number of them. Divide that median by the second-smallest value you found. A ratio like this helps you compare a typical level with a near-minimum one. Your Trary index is 1.045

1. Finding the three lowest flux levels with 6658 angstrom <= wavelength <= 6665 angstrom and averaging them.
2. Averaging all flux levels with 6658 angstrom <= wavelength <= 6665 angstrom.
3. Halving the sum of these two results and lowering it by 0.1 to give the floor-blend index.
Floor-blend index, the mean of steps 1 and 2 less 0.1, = 20.9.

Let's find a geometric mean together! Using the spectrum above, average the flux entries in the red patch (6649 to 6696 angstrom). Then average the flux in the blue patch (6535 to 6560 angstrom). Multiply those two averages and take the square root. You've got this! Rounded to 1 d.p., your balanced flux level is 22.4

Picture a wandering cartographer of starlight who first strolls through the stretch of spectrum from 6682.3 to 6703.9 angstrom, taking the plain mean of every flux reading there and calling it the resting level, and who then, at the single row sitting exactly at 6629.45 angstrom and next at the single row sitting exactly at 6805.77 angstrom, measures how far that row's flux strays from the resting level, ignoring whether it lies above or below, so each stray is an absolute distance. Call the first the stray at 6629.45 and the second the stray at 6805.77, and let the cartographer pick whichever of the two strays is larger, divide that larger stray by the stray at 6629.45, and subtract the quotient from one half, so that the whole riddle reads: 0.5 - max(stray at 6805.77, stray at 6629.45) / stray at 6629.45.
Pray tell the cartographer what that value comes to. -5.8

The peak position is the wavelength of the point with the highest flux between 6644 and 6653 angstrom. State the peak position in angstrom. 6646.26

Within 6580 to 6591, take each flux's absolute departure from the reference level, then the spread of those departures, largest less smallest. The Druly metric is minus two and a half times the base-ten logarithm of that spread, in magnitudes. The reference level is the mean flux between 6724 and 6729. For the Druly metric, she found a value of -2.3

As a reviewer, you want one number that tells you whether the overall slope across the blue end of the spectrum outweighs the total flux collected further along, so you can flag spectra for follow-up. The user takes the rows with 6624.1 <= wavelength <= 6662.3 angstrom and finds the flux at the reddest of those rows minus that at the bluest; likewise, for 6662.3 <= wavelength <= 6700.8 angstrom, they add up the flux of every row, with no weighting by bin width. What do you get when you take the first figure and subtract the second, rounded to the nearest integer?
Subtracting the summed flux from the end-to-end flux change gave -537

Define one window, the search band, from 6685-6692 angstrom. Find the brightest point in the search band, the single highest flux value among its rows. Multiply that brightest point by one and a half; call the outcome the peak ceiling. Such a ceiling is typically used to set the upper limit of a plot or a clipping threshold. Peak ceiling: 33.4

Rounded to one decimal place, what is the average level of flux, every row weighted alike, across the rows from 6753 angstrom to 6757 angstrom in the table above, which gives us 22.6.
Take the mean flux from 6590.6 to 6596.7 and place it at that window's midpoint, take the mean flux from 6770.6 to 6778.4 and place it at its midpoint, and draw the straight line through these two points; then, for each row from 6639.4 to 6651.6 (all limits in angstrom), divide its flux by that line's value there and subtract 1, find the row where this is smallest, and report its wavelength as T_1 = 6650.85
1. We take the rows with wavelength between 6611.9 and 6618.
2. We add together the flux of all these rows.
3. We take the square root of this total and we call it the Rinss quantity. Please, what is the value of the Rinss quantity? 9.37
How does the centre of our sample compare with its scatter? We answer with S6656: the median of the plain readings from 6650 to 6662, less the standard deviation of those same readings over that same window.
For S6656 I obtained 20.7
